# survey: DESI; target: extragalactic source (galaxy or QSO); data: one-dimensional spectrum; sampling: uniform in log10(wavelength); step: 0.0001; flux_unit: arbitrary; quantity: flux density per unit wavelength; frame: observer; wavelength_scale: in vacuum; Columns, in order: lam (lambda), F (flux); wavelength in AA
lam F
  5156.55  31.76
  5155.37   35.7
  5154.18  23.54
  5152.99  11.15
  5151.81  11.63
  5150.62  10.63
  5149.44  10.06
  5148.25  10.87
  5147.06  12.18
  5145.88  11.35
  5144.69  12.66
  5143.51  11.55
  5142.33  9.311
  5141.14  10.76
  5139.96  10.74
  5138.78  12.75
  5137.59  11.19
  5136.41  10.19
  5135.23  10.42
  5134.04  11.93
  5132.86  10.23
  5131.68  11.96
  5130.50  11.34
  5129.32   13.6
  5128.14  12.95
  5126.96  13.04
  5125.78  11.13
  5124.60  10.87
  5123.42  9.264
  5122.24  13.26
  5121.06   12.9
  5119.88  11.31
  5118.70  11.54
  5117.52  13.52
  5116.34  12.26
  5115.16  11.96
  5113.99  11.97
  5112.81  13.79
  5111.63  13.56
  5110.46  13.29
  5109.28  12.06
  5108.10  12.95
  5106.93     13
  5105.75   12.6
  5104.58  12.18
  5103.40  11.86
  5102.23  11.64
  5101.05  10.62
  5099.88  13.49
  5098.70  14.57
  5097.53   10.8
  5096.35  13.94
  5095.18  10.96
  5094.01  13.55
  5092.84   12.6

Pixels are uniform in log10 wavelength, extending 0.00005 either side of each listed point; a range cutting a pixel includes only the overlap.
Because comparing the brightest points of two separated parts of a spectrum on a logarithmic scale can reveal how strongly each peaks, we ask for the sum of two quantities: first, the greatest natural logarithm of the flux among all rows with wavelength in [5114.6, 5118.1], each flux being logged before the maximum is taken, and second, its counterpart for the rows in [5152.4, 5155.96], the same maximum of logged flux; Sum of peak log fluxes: 6.18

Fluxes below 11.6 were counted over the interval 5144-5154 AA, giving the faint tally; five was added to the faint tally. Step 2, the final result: 10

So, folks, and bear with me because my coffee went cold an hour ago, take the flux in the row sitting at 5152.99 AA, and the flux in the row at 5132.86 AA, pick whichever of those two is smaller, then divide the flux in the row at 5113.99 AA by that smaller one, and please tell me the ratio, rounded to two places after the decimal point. 1.17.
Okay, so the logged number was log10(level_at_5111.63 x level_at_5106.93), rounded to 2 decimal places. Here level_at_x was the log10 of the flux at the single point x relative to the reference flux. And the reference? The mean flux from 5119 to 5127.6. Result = -2.52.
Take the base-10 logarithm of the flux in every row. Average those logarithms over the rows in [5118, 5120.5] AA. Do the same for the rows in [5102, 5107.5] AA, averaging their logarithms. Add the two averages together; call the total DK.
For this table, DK 2.15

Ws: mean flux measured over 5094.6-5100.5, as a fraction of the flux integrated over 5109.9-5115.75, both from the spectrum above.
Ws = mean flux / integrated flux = 0.168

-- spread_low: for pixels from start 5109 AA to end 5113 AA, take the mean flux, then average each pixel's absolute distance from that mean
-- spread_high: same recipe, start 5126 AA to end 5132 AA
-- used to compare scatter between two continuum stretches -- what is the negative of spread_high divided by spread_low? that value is -1.3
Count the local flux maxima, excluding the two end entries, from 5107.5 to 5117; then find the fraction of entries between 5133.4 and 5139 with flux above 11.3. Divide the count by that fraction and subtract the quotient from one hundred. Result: 97.5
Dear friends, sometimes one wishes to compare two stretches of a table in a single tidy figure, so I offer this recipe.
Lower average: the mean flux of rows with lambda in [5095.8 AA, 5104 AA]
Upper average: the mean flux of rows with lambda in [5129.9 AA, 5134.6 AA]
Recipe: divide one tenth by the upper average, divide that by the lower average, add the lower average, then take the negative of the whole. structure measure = -12.4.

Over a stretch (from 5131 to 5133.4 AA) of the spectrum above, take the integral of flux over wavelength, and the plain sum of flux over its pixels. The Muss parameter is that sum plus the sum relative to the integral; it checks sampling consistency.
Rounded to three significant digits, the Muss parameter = 23.0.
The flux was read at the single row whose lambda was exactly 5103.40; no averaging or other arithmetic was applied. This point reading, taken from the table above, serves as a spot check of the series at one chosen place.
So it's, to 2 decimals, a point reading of 11.86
